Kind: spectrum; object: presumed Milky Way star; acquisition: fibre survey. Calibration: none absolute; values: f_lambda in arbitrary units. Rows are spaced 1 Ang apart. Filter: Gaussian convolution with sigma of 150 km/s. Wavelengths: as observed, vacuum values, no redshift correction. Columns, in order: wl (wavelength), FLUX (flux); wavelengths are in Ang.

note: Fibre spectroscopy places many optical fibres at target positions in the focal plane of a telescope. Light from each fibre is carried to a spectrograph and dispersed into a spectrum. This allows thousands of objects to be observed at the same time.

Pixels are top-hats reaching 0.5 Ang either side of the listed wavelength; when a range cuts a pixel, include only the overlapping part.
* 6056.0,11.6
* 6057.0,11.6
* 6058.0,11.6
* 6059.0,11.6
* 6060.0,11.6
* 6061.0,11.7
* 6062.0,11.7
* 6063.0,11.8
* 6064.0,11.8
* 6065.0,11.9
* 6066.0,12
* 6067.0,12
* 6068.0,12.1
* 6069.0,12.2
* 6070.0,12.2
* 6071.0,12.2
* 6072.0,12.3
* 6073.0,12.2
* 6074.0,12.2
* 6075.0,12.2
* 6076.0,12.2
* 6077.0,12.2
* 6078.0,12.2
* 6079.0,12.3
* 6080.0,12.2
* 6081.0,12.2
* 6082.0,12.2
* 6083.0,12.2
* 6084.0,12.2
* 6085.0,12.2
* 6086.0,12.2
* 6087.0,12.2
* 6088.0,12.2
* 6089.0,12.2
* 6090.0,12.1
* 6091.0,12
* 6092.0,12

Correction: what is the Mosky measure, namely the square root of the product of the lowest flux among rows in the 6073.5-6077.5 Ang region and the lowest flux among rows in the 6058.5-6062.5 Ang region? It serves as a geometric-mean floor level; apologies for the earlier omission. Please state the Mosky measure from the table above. 11.9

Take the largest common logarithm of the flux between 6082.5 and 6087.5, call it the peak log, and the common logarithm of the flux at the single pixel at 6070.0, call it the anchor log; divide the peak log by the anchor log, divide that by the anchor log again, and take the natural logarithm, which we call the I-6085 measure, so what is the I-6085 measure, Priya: -0.08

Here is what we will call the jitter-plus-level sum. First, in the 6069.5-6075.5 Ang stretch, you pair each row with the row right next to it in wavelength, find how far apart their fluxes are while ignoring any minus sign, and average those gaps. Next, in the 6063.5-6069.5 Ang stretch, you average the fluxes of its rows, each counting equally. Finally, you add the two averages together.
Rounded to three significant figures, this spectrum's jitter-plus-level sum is 12.0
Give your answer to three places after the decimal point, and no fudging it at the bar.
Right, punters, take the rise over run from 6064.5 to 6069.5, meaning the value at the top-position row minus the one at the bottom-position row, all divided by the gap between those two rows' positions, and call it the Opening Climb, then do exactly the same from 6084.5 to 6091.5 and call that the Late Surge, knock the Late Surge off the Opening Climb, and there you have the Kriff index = 0.108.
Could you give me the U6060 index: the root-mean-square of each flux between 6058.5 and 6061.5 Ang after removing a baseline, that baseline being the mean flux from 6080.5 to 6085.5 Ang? 0.569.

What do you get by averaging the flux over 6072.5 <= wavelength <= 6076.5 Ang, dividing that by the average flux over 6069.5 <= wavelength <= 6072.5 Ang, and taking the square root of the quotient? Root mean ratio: 1.00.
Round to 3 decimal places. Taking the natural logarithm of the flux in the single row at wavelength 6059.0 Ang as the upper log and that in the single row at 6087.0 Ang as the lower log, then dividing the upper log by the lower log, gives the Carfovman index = 0.980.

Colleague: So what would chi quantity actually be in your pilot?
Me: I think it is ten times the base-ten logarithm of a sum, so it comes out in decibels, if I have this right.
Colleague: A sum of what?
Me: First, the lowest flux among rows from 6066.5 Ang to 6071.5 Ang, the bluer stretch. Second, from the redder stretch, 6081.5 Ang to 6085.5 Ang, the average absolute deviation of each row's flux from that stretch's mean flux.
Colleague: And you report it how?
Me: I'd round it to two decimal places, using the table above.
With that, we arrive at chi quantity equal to 10.79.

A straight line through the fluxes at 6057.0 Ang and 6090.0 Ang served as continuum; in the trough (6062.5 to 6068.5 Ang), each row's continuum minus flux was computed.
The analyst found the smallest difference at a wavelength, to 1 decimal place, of 6068.0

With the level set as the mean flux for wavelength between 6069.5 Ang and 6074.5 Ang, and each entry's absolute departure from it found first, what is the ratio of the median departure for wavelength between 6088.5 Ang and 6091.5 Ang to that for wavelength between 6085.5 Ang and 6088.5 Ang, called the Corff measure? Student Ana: 6.0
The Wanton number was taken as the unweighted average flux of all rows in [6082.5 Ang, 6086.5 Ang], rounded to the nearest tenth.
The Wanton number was 12.2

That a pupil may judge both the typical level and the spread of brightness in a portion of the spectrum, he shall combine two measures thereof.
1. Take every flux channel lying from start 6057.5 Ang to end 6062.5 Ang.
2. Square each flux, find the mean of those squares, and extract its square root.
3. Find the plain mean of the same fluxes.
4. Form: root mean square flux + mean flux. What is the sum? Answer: 23.28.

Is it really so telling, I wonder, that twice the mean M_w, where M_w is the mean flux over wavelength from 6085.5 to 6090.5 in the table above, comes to 24.4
